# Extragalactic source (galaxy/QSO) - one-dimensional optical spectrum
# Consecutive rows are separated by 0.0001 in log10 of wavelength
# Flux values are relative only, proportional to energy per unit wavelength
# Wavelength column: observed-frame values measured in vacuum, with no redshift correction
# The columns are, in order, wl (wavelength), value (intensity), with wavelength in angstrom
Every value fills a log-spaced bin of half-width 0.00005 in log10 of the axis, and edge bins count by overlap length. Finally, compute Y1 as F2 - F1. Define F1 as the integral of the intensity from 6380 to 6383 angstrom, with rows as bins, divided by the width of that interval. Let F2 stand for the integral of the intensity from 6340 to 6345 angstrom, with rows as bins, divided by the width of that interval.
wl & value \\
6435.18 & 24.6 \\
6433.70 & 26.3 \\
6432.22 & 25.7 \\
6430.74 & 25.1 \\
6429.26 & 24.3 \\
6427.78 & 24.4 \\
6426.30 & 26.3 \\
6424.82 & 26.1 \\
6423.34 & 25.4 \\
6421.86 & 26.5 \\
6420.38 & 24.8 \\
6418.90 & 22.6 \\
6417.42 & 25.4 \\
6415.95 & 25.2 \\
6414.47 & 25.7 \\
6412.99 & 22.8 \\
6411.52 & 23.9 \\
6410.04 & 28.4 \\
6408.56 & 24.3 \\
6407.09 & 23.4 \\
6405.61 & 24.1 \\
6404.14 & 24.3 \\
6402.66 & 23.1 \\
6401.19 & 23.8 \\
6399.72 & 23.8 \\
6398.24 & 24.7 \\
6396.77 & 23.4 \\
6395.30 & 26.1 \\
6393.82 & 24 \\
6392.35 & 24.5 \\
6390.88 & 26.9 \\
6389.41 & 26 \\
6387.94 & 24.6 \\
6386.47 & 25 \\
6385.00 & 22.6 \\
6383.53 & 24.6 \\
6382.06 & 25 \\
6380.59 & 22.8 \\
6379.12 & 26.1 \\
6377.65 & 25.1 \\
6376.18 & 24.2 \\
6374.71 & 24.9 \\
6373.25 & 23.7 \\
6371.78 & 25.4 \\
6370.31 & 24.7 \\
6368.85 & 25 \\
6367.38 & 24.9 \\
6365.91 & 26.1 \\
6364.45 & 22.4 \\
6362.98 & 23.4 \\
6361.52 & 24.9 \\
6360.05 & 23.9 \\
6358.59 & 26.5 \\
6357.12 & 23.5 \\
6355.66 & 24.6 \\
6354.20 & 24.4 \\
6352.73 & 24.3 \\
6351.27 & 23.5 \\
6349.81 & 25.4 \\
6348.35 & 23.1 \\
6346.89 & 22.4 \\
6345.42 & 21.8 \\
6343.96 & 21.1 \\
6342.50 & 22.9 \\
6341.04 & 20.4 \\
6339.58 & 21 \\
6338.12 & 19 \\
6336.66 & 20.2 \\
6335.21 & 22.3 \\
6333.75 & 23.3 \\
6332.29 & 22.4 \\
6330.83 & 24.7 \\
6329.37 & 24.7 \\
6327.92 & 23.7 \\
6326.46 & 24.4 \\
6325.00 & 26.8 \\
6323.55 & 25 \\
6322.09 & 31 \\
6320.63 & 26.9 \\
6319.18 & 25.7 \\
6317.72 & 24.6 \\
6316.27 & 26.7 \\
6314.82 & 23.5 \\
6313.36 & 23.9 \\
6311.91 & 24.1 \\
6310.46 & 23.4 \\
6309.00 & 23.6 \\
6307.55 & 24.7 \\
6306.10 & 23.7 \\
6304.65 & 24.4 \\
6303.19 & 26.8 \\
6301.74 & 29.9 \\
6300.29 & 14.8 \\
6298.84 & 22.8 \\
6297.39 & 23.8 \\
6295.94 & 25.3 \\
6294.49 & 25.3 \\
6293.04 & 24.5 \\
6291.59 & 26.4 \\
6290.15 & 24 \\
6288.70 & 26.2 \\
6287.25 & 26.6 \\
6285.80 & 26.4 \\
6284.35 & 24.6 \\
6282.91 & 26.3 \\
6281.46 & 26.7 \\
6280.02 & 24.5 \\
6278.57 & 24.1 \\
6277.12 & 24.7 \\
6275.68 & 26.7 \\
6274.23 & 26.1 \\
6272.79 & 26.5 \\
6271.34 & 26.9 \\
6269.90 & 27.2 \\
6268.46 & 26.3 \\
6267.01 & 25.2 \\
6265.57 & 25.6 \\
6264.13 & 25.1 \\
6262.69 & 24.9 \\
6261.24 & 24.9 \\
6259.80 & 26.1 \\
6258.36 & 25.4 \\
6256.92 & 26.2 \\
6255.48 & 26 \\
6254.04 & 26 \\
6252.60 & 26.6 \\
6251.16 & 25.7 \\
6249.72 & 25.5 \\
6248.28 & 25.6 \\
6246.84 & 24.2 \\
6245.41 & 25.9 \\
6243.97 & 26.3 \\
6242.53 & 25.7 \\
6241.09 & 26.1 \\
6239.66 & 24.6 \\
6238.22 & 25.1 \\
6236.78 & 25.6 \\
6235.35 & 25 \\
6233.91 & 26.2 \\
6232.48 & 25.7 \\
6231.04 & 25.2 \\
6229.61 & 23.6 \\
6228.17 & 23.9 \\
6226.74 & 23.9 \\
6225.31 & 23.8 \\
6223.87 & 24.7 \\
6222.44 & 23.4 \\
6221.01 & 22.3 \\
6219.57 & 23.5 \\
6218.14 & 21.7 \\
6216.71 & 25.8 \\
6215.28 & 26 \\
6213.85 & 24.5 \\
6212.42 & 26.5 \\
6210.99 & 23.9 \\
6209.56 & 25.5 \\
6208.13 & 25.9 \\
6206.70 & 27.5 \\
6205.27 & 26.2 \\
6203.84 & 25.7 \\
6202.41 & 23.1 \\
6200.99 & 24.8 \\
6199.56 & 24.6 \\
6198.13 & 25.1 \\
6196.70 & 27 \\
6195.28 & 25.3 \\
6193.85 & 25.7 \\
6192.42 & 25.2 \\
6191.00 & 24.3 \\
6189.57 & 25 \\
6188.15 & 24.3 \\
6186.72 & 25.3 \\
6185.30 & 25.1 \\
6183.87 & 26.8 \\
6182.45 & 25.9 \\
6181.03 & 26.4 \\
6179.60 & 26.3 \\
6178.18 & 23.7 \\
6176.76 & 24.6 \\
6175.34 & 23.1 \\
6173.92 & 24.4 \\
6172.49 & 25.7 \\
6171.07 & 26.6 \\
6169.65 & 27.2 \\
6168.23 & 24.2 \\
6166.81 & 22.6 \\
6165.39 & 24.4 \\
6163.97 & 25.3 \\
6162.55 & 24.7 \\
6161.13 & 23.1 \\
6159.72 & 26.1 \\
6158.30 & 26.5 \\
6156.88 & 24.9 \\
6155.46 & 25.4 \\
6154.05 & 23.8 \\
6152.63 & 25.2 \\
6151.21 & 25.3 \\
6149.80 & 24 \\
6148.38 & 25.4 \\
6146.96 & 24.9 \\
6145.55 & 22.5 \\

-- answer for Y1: -2.5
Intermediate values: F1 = 24.0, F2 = 21.5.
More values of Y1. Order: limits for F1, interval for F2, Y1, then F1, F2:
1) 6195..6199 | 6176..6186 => -0.3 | 25.8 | 25.5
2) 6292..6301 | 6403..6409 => 1.1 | 22.9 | 23.9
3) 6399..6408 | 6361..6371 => 0.7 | 23.8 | 24.5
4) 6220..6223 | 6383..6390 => 1.7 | 22.8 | 24.5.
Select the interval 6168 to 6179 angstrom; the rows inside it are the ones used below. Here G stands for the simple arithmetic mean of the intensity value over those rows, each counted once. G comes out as 24.9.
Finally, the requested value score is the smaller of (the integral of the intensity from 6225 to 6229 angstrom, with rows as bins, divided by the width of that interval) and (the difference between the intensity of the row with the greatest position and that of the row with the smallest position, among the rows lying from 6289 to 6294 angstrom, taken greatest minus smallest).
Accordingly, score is 0.5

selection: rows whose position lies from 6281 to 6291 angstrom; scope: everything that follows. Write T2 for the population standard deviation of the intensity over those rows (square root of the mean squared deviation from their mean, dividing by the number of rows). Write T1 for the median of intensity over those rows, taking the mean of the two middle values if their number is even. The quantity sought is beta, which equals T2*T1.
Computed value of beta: 26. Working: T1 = 26.3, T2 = 0.99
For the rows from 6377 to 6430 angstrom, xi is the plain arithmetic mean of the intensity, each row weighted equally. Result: 24.7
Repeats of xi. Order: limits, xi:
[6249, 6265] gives 25.7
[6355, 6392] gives 24.7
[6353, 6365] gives 24.2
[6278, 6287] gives 25.4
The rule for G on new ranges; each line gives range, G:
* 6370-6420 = 24.6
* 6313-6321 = 25.2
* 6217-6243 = 24.4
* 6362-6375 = 24.5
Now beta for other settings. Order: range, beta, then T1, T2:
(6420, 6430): 22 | 25.4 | 0.85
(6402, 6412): 40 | 24.1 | 1.65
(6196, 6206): 29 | 25.1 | 1.16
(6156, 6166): 26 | 24.9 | 1.04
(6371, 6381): 26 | 24.9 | 1.03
